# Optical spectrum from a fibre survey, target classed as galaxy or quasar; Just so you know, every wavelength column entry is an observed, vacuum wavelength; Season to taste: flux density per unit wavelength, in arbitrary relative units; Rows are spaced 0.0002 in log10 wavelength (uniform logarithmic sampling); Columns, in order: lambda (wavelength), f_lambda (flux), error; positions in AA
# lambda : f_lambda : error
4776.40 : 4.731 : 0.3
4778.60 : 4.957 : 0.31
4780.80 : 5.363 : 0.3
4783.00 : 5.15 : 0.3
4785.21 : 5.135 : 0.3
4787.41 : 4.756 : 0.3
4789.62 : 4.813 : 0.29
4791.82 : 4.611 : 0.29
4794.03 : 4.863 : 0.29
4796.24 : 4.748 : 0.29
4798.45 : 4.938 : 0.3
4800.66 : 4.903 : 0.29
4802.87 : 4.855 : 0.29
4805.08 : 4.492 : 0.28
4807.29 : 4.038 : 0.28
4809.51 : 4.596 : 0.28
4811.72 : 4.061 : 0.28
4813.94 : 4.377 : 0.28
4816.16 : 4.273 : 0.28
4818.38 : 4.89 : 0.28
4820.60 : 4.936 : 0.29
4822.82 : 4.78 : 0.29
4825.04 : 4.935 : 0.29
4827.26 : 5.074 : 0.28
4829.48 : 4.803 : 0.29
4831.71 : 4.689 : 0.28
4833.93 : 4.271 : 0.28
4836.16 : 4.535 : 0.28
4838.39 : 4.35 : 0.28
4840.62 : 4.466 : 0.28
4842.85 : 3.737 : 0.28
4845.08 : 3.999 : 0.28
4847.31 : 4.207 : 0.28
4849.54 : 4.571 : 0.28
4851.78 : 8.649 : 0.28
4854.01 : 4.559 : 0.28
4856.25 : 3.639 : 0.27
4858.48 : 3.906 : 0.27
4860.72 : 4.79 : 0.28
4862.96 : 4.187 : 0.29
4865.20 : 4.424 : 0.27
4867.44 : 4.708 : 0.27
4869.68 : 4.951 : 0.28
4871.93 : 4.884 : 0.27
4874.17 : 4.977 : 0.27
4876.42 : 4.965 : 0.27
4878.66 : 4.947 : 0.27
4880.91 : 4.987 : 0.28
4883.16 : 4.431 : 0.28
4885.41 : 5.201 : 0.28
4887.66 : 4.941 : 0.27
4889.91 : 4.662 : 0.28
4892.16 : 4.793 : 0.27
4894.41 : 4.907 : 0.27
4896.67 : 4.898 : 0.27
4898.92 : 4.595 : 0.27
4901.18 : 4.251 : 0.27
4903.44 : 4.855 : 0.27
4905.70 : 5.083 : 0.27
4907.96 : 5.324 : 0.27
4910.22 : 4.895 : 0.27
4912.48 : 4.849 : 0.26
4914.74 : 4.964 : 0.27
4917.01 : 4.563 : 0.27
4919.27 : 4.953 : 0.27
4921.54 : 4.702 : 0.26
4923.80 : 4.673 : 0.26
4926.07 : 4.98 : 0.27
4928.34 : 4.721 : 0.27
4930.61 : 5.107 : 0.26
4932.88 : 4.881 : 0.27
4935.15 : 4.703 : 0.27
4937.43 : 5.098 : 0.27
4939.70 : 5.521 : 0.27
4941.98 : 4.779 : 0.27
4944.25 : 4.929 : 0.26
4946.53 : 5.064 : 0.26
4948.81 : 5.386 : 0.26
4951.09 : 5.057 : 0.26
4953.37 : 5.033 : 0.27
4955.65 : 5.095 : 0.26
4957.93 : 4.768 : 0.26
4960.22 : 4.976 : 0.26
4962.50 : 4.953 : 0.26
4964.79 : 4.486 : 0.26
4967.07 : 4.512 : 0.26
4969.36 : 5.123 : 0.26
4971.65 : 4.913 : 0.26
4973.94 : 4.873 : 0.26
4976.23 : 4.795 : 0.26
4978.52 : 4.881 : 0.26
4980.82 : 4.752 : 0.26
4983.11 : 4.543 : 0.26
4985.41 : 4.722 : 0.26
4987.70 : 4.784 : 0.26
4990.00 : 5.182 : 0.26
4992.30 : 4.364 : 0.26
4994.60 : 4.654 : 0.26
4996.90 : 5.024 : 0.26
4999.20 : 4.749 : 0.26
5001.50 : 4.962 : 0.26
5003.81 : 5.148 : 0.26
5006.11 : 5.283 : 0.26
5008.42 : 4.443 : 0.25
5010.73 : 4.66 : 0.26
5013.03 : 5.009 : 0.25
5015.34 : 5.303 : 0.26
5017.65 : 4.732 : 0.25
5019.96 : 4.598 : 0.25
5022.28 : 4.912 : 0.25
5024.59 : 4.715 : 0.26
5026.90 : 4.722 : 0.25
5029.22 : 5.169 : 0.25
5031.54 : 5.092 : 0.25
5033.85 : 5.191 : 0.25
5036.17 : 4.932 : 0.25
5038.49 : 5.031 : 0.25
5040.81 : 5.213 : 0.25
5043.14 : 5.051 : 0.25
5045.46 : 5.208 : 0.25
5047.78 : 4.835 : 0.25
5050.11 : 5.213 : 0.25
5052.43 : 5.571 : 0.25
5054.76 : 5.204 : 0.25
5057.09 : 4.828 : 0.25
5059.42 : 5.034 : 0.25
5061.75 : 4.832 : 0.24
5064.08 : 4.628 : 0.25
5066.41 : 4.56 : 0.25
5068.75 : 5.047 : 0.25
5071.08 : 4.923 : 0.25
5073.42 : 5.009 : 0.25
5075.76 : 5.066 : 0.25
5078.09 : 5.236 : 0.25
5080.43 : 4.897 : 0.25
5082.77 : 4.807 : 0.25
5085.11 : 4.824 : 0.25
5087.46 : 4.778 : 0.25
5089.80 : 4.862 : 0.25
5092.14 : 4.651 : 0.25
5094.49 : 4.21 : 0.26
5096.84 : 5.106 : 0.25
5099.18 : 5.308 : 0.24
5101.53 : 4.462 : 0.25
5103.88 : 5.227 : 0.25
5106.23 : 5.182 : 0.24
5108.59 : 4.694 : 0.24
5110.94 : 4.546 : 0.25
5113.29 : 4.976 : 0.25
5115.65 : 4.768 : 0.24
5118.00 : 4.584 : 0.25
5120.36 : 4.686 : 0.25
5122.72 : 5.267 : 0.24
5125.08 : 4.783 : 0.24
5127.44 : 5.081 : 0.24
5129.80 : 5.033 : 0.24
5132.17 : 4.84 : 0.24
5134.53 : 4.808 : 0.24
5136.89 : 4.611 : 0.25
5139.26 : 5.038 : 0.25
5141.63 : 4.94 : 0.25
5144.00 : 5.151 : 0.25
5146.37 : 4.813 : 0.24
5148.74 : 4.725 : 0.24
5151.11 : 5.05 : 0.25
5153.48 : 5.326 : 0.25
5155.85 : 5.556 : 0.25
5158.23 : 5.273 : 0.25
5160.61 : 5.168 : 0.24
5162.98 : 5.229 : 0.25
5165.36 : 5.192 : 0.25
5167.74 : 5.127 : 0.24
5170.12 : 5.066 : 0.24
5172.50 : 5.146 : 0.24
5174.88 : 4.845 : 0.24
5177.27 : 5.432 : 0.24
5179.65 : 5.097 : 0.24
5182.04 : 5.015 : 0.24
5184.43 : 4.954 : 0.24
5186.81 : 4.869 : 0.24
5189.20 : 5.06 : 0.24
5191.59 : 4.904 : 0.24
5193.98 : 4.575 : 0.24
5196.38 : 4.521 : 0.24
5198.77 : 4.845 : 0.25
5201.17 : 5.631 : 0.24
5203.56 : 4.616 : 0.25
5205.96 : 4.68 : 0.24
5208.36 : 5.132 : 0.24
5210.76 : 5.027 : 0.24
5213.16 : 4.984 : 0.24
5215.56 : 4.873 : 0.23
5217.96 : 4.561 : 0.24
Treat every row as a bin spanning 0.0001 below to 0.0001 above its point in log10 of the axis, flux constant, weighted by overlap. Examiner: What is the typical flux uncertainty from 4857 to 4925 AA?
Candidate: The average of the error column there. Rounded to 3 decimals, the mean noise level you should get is 0.272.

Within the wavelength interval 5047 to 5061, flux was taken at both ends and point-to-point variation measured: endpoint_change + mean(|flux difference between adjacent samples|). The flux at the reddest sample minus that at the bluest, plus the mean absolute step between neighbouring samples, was 0.54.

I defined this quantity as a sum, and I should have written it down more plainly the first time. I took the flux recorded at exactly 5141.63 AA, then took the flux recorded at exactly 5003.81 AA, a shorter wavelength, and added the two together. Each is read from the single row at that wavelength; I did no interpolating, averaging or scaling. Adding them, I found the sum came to 10.1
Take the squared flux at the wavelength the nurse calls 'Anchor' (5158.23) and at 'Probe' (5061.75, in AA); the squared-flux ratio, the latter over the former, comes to 0.84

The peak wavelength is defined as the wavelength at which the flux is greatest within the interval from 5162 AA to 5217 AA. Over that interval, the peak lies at 5201.17 AA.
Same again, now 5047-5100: 5052.43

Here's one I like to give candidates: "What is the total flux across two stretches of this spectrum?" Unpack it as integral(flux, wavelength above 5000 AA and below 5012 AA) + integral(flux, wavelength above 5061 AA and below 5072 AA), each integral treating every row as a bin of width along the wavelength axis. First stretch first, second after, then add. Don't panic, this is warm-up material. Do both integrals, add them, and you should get 112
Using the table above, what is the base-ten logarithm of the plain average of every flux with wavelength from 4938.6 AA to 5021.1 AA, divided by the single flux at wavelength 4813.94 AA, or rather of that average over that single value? 0.048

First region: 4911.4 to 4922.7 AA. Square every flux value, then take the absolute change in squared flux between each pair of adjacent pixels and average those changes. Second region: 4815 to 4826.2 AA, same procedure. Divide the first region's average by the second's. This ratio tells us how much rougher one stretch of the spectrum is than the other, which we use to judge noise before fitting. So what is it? 1.2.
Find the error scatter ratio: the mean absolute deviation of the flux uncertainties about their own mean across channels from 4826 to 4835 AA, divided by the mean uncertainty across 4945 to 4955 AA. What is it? 0.0143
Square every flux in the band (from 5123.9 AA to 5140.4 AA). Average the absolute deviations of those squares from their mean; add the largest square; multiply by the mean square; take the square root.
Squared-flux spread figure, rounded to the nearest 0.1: 25.5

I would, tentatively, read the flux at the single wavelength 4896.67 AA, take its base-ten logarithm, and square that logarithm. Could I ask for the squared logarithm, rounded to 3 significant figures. 0.476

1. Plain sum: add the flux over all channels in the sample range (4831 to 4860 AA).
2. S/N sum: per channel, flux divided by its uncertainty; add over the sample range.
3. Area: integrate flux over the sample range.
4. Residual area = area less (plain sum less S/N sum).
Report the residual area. 287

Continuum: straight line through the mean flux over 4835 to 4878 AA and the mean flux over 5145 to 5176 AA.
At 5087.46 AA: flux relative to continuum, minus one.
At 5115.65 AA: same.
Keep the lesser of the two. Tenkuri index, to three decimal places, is -0.056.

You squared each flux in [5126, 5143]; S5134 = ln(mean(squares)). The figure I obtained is 3.18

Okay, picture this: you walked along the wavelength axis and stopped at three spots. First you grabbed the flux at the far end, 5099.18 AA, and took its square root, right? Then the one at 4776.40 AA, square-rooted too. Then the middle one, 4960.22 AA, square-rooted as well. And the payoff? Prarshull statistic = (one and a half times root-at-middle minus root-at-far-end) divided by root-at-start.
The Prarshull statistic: 0.479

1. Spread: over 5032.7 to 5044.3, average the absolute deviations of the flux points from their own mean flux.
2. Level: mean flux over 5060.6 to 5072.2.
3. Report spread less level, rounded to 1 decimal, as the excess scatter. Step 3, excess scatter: -4.7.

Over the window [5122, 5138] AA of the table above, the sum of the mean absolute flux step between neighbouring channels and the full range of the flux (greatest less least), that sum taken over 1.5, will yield 0.6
